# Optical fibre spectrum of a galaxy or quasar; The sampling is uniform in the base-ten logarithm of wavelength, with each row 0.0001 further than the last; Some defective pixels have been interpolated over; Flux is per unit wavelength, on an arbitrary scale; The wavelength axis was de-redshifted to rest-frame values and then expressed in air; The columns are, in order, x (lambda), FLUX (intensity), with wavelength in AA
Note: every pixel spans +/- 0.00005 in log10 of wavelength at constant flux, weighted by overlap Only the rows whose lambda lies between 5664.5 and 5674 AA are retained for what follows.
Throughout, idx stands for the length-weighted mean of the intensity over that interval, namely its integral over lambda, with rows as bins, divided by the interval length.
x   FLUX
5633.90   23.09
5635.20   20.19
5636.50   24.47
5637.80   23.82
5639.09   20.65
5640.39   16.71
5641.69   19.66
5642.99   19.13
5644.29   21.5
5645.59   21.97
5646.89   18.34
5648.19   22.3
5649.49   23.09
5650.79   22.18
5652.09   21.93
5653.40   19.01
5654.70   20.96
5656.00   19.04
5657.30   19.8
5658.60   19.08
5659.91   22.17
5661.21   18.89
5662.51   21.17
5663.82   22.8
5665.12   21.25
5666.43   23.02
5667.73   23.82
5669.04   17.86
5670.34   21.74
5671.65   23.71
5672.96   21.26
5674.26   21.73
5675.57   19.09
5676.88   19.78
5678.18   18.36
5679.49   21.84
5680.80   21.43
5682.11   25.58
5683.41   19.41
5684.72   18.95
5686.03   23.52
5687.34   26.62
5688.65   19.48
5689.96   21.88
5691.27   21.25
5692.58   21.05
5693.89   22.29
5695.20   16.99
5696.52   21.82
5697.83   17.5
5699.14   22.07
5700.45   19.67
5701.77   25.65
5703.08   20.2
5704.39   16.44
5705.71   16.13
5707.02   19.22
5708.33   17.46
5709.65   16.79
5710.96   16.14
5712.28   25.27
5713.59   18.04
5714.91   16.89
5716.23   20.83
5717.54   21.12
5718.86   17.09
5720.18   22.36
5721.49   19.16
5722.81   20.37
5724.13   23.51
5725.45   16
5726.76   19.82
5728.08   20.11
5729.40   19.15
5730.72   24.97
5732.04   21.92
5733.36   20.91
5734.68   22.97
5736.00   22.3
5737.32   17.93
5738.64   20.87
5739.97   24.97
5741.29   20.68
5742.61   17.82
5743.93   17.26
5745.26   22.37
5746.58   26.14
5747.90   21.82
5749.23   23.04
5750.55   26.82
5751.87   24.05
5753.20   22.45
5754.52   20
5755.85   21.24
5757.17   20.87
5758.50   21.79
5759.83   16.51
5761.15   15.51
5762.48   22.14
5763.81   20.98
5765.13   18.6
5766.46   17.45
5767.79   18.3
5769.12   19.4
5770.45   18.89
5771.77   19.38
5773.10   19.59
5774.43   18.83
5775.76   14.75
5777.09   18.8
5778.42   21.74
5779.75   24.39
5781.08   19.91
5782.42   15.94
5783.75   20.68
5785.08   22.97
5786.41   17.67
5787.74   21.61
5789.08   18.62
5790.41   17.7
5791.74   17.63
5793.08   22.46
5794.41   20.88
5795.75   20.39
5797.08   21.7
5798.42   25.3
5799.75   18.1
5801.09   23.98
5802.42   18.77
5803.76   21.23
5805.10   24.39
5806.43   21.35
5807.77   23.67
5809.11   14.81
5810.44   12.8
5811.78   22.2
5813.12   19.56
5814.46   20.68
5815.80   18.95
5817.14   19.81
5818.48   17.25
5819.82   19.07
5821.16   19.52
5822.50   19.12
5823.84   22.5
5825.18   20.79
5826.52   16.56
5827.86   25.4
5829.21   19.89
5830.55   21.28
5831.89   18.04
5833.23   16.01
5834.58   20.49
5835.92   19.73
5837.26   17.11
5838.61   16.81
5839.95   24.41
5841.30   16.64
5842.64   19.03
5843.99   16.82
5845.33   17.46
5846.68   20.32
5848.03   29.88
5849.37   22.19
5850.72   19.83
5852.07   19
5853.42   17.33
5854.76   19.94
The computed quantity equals 21.8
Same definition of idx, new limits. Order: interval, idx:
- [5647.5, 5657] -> 21.2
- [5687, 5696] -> 21.2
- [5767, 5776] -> 18.6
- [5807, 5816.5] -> 19.0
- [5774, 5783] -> 19.2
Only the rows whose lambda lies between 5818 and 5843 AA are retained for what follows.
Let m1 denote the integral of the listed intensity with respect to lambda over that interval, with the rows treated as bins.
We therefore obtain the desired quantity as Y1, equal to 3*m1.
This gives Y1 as 1461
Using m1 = 487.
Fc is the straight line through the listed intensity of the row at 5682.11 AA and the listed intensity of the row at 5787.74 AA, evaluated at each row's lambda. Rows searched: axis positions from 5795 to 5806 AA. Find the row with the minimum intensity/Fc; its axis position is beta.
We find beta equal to 5799.75 AA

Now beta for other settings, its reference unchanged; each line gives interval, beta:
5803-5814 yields 5810.44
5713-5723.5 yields 5714.91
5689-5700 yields 5695.20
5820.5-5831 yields 5826.52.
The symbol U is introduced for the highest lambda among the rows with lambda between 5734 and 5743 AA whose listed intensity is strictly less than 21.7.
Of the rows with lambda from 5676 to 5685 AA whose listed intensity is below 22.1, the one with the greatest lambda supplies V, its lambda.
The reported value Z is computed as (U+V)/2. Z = 5713.7 AA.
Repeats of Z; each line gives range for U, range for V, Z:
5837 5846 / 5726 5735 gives 5789.3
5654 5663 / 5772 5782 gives 5721.8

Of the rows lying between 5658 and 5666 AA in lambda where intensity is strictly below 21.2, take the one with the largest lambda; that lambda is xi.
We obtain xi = 5662.51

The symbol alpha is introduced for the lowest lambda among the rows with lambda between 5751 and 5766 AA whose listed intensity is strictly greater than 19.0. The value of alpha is 5751.87 AA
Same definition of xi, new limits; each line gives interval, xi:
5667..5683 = 5678.18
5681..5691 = 5688.65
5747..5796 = 5795.75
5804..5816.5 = 5815.80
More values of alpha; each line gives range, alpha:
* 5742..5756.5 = 5745.26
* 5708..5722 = 5712.28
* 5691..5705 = 5691.27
